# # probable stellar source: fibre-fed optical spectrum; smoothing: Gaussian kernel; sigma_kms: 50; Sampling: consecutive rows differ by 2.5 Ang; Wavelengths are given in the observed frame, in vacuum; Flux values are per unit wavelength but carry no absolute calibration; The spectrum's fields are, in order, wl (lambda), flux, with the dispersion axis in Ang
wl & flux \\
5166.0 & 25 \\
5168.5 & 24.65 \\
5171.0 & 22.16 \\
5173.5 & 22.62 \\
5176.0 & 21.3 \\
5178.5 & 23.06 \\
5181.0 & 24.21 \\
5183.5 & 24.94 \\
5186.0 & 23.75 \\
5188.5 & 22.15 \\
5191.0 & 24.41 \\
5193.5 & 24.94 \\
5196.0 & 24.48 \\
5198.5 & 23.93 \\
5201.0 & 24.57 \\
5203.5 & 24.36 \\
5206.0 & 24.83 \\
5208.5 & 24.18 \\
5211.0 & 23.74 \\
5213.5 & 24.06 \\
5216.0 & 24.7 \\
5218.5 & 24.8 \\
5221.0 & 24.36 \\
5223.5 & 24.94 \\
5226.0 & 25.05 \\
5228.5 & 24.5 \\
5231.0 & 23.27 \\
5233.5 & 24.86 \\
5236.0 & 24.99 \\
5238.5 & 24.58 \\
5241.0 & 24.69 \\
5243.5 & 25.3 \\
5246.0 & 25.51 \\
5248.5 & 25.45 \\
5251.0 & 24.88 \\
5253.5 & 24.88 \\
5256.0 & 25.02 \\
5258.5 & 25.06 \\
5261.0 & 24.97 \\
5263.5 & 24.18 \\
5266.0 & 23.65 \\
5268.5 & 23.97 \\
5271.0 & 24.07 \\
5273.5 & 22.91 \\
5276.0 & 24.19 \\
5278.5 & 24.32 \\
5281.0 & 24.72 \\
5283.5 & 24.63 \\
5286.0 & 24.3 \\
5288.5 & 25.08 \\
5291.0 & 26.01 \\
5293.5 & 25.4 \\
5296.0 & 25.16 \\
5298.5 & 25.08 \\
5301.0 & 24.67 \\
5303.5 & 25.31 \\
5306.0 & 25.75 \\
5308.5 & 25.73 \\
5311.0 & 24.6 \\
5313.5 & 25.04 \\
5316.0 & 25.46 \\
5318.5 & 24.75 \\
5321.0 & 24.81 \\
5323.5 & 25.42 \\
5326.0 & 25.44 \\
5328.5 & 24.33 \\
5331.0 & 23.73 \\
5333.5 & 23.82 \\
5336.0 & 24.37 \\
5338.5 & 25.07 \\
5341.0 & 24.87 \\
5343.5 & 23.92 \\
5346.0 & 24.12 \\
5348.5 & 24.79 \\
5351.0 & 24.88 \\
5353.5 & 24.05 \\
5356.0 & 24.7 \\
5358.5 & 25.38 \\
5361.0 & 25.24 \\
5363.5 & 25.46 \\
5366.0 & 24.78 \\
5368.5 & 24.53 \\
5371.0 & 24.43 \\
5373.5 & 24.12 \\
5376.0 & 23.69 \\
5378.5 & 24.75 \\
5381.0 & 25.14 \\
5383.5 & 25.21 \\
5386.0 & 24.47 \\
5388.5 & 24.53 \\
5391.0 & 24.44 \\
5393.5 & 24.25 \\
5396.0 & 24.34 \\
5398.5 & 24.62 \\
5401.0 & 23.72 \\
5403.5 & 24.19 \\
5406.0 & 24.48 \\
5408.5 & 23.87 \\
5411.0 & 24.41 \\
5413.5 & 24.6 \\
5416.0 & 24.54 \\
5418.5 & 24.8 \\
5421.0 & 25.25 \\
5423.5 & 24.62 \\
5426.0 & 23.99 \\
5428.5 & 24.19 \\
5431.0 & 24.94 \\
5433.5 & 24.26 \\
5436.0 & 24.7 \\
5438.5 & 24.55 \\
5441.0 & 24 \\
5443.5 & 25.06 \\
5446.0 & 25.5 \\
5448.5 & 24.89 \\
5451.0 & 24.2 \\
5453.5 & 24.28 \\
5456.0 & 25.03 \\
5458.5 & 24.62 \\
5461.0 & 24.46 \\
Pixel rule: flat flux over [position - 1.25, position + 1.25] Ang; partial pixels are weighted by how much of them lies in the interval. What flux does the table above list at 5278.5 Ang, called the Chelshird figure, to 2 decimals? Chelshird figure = 24.32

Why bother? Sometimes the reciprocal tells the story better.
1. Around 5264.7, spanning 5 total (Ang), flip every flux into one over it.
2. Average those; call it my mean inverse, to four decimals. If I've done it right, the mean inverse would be 0.0418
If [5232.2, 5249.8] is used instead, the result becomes 0.0399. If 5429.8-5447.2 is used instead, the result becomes 0.0405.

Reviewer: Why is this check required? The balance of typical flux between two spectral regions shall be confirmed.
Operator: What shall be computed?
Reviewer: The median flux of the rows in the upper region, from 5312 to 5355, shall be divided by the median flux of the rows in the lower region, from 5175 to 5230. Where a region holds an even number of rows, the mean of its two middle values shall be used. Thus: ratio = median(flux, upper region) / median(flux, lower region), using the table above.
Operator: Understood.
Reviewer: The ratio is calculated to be 1.017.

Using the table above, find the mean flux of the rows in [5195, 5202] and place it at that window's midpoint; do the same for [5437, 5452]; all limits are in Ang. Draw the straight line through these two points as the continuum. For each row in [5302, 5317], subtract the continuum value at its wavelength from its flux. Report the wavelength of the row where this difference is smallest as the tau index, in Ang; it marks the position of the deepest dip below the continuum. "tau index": 5311.0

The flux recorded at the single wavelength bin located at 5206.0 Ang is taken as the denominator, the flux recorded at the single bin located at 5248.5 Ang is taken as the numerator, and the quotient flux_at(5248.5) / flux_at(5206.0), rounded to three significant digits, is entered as 1.02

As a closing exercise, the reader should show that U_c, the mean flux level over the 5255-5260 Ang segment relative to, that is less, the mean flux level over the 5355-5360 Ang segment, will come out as 0.0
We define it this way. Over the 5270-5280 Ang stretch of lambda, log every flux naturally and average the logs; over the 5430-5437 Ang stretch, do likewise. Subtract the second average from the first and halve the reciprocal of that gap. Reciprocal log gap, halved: -16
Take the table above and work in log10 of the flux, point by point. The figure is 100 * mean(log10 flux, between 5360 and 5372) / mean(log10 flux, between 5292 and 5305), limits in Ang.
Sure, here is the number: 99.7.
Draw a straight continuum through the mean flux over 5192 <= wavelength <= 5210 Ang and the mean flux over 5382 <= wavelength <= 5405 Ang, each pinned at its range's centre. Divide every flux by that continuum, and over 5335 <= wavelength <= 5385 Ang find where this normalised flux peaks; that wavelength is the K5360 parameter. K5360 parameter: 5363.5 Ang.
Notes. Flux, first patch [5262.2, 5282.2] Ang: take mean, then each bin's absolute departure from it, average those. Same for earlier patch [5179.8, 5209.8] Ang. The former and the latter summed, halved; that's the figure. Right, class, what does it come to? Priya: 0.43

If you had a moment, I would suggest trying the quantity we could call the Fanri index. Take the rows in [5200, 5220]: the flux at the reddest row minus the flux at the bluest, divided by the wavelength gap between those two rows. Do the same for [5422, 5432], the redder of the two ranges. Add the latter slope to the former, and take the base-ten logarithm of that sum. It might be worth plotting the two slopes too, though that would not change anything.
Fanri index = -1.3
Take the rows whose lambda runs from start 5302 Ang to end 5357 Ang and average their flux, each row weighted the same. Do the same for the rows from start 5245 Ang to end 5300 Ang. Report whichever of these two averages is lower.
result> 24.70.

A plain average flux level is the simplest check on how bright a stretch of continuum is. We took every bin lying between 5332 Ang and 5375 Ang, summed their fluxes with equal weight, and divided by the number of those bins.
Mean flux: 24.6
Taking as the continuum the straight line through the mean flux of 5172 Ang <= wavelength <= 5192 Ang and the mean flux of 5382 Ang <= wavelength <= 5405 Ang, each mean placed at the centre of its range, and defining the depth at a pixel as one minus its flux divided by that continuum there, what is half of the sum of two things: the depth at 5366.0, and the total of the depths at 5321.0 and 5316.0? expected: -0.06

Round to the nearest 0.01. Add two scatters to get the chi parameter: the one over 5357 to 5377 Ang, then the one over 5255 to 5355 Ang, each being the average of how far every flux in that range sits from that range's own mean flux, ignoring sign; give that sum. 1.04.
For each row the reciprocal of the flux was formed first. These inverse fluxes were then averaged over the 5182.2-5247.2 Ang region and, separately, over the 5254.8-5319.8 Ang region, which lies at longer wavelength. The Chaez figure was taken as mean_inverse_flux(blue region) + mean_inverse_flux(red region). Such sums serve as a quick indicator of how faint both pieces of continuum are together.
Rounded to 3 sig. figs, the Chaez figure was 0.0813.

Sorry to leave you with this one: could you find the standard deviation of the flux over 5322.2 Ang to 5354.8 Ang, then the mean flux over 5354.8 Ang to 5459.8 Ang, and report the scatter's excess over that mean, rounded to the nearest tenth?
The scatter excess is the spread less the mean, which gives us -24.0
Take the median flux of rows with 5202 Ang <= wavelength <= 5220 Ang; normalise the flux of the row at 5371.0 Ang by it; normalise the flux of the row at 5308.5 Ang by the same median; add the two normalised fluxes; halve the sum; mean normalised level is 1.03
